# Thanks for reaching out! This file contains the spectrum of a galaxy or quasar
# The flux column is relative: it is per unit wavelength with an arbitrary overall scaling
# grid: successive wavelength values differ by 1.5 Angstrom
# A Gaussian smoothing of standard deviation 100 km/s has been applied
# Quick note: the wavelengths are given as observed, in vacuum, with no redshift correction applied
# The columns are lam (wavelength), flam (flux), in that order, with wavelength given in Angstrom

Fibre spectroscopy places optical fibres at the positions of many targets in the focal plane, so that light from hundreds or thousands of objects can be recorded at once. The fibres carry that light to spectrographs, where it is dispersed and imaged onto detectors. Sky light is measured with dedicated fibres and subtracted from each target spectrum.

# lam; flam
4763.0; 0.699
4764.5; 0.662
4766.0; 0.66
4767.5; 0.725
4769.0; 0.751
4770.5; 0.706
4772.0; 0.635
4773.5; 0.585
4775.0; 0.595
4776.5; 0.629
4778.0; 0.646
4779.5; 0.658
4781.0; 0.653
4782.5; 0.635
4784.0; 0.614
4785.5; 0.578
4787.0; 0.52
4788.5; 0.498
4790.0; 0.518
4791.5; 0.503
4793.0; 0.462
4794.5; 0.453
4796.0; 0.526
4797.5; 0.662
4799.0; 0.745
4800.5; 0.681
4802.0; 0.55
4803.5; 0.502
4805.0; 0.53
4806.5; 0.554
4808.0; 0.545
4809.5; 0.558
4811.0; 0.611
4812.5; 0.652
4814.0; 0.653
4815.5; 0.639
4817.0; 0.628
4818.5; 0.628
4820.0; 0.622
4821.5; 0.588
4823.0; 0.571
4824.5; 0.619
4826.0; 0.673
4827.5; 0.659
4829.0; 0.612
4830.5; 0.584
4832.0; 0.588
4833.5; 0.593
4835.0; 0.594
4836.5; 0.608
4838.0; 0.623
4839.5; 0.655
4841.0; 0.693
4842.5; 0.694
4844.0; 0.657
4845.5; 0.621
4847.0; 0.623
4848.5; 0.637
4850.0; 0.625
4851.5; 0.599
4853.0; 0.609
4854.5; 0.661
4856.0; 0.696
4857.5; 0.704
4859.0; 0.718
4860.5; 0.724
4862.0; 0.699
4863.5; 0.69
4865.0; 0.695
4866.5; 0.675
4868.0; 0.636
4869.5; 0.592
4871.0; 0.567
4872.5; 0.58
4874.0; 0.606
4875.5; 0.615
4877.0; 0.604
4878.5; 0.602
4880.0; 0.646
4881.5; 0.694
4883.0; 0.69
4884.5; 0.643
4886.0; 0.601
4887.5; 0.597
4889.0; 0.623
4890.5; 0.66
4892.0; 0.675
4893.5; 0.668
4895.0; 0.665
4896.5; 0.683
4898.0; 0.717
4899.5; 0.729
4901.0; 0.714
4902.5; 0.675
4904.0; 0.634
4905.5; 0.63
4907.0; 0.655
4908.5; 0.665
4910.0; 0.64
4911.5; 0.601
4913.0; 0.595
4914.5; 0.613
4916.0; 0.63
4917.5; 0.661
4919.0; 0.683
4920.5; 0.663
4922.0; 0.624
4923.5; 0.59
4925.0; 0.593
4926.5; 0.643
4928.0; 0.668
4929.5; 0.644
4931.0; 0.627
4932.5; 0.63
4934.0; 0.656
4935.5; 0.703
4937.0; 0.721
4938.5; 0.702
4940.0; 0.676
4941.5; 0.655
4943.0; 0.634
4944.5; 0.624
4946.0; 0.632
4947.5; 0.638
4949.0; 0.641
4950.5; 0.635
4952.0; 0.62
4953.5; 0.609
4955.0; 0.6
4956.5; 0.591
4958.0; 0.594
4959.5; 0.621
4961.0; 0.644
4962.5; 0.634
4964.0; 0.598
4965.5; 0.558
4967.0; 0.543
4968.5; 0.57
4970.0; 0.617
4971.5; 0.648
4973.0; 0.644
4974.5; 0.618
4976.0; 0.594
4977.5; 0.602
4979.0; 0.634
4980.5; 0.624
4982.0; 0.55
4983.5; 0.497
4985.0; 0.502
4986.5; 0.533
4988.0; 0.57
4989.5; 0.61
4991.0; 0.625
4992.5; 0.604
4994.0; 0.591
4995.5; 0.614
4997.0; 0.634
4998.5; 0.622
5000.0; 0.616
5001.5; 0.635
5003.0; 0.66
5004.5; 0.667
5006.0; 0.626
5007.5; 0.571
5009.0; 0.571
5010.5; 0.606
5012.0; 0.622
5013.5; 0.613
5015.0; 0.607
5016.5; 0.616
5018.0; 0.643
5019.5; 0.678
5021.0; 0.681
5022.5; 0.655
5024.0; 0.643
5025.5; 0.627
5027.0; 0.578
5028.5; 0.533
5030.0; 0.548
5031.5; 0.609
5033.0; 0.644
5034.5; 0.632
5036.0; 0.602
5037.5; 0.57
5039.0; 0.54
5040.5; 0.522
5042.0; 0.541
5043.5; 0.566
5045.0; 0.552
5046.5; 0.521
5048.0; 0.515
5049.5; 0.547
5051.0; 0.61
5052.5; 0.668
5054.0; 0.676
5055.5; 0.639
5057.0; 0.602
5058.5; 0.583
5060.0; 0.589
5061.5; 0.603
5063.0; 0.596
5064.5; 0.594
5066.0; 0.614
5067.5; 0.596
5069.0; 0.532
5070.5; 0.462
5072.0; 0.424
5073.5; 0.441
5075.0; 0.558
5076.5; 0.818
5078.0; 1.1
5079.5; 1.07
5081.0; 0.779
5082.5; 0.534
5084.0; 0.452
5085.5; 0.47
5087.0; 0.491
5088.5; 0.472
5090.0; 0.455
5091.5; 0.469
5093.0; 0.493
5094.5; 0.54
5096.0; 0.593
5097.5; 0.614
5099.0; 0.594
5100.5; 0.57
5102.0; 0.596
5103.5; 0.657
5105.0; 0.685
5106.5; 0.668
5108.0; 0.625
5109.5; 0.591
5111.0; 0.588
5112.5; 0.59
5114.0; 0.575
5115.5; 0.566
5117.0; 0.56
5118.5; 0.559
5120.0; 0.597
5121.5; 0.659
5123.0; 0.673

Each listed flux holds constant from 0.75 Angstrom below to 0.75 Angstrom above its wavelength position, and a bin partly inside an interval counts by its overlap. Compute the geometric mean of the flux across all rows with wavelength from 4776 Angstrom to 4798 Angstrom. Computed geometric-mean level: 0.57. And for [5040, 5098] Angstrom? 0.57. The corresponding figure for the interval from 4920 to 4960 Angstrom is 0.64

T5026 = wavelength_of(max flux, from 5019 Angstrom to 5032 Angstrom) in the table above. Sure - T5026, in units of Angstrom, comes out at 5021.0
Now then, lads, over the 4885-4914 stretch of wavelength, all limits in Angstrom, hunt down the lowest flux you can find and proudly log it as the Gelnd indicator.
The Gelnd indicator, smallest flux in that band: 0.595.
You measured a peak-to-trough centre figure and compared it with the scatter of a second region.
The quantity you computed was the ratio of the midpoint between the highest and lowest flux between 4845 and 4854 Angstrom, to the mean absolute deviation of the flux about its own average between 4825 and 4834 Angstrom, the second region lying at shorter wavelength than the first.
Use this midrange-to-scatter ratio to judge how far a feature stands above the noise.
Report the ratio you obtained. 19.4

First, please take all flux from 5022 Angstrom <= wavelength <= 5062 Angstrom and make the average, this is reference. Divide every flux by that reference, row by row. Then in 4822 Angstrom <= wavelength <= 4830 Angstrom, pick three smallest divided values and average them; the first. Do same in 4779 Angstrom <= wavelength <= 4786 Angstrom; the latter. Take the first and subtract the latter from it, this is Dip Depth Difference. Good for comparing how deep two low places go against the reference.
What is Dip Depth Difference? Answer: -0.01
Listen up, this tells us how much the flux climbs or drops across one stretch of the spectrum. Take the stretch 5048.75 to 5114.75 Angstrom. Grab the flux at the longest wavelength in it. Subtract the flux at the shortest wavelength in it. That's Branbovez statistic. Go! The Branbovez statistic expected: 0.028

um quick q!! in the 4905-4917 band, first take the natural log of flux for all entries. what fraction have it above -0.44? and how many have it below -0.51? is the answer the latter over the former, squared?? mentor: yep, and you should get 16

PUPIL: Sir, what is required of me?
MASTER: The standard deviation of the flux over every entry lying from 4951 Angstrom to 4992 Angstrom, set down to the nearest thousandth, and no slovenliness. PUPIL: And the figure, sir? 0.041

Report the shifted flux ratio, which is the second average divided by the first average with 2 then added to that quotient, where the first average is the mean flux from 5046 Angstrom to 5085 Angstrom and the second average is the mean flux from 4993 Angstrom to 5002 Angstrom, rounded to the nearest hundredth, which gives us 3.00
